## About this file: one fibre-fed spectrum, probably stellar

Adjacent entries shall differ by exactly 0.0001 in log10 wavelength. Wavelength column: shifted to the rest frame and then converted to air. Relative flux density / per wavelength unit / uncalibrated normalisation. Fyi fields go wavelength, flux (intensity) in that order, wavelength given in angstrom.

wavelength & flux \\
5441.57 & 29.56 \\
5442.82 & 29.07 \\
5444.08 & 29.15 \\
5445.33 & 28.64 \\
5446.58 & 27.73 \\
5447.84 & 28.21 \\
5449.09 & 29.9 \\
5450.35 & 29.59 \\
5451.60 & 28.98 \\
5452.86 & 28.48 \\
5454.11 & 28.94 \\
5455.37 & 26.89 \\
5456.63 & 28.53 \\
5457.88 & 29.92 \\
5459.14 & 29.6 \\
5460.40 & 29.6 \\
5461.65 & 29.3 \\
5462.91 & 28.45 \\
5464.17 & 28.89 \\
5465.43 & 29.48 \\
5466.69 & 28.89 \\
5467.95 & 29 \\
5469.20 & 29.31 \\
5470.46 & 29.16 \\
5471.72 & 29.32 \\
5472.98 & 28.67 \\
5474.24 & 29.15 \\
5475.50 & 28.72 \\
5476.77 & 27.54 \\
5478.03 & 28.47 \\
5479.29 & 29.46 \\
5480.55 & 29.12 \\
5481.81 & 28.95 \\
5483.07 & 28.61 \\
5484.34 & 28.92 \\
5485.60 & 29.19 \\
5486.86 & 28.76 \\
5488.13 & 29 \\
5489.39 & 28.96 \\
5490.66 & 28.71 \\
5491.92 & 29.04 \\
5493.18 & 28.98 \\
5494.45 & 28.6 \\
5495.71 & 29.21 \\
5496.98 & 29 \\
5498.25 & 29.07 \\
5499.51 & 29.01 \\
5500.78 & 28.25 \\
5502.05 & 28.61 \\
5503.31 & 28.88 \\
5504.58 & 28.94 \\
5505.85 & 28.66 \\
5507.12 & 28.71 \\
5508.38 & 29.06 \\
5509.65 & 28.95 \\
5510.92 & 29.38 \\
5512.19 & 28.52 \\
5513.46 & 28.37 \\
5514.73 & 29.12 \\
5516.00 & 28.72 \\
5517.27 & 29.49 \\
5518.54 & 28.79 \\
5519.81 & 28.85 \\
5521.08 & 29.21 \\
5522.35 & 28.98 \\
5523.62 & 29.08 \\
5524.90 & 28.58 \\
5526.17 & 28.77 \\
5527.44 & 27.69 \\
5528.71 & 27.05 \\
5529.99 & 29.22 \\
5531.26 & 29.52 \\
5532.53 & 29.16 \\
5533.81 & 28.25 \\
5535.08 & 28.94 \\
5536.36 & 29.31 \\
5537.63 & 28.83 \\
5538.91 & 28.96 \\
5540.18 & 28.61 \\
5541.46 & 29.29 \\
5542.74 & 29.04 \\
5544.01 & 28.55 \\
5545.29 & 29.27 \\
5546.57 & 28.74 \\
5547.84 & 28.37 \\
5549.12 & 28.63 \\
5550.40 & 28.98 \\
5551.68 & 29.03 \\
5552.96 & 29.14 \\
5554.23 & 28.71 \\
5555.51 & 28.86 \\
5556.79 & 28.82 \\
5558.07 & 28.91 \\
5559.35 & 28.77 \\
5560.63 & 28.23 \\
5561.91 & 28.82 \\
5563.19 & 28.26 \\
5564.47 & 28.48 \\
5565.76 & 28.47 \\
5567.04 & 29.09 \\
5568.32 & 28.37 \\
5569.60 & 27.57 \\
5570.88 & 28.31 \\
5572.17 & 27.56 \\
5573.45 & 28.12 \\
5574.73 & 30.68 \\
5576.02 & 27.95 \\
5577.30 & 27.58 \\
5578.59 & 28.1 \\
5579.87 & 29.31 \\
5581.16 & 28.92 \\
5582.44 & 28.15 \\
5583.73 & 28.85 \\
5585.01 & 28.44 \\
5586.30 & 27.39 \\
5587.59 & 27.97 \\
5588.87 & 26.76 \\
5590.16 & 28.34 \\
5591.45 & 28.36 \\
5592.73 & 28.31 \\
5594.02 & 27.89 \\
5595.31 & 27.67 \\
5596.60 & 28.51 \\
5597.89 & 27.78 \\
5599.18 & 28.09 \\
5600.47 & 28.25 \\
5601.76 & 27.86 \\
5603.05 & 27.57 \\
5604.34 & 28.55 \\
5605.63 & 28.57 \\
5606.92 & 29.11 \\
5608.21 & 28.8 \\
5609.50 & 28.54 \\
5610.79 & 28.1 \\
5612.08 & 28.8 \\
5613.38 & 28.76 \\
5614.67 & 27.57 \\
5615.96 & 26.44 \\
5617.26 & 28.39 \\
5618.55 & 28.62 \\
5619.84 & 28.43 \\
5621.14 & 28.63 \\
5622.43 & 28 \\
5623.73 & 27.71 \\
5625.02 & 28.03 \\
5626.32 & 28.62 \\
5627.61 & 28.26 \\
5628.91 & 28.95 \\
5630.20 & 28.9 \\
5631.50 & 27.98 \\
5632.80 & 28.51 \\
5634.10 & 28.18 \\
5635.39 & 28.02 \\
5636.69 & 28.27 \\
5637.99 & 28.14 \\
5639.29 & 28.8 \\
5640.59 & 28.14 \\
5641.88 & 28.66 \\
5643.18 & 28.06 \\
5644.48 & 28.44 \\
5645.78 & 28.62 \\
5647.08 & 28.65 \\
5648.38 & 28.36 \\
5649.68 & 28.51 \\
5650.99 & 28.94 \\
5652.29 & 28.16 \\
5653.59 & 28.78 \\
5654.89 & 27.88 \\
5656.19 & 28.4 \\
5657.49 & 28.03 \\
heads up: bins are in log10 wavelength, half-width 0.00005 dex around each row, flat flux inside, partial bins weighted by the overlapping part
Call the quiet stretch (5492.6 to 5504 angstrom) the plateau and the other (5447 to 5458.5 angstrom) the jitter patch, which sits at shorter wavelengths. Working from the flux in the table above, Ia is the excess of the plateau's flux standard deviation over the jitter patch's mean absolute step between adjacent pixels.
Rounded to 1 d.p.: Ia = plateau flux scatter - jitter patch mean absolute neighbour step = -0.8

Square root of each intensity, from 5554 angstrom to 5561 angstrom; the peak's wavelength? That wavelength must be 5558.07 angstrom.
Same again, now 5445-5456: 5449.09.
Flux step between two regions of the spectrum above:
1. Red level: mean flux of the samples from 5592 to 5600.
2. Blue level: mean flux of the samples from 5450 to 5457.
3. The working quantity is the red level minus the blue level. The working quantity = -0.5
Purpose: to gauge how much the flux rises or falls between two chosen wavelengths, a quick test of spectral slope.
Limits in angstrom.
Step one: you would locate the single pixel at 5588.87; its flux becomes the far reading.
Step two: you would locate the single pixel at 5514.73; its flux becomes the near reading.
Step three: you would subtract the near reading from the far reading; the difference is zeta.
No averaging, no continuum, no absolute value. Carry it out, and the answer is -2.4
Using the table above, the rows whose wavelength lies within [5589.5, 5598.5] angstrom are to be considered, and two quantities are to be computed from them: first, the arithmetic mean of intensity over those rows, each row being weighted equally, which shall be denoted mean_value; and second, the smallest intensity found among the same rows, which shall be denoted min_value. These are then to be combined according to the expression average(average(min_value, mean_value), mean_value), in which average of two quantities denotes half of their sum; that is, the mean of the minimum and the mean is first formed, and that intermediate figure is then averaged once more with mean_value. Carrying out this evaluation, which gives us 28.0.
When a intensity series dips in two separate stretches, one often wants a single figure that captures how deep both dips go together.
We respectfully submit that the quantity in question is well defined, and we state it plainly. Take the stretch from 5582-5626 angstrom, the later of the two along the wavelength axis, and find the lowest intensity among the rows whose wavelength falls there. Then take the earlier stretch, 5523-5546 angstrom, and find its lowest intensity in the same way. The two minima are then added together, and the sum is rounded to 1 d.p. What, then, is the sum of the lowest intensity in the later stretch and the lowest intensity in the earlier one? 53.5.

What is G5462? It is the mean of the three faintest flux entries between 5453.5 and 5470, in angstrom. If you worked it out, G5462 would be 28.0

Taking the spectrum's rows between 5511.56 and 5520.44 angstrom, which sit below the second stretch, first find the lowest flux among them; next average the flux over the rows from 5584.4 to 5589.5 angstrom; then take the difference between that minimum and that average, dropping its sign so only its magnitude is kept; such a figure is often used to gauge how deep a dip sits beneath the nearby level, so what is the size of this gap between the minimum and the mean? 0.7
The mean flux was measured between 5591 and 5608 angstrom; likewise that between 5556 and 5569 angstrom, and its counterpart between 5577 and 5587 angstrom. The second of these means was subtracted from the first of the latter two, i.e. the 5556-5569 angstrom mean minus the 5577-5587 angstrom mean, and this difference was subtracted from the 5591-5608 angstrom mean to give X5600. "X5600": 27.9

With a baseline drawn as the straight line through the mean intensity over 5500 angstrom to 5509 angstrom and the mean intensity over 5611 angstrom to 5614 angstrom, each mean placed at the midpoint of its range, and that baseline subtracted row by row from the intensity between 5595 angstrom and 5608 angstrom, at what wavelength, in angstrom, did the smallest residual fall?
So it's 5603.05 angstrom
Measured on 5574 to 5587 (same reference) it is 5586.30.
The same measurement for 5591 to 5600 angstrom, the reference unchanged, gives 5595.31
